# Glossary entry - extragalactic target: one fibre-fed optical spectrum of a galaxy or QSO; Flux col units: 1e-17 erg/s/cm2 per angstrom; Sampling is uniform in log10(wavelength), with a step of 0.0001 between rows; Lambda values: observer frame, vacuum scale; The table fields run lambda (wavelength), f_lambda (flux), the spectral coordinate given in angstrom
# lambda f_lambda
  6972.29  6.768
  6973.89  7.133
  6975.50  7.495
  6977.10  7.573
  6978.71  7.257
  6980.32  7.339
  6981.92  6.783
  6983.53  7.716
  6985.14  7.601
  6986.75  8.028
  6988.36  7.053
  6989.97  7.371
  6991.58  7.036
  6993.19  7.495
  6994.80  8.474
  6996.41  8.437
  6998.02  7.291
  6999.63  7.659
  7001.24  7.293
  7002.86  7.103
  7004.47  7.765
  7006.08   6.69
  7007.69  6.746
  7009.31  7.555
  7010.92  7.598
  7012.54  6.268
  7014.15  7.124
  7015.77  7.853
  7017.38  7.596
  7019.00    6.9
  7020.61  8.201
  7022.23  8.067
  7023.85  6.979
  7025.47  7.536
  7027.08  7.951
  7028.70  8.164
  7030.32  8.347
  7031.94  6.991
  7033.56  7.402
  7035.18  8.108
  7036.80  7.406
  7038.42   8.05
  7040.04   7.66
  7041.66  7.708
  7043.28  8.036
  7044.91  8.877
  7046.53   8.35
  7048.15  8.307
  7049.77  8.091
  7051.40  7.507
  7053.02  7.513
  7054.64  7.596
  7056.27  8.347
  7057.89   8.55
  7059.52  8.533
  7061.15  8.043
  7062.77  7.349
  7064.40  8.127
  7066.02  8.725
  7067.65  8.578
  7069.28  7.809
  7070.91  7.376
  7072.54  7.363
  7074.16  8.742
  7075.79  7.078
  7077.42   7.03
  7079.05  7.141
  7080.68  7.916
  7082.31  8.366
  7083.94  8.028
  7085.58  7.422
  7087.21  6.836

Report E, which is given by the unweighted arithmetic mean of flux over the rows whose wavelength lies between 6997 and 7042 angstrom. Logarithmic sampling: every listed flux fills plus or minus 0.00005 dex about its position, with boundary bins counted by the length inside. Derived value 7.50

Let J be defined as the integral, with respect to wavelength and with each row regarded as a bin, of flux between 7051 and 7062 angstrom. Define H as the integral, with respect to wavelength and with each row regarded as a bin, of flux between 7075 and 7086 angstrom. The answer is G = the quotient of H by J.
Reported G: 0.94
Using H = 83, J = 88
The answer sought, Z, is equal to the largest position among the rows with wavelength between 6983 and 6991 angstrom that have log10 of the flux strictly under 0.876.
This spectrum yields 6989.97 angstrom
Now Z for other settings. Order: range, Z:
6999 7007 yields 7006.08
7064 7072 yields 7070.91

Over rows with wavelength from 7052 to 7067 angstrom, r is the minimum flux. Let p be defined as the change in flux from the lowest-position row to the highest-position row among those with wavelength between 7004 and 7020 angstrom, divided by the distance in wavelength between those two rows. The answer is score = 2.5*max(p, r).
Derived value 18.4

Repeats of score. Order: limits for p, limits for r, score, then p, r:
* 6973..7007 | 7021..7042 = 17.4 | -0.014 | 6.979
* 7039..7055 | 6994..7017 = 15.7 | -0.004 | 6.268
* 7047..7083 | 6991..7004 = 17.6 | 0.002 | 7.036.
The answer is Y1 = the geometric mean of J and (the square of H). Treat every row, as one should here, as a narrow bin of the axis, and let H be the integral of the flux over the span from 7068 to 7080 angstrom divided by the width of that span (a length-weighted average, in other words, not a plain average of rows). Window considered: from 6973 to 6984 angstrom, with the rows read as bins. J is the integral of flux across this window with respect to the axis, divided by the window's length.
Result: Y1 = 20.4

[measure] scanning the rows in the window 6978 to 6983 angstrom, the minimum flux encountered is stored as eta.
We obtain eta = 6.783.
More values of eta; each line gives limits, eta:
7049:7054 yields 7.507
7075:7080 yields 7.03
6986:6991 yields 7.053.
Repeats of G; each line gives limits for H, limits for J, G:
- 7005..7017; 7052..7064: 0.90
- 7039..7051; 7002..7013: 1.24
